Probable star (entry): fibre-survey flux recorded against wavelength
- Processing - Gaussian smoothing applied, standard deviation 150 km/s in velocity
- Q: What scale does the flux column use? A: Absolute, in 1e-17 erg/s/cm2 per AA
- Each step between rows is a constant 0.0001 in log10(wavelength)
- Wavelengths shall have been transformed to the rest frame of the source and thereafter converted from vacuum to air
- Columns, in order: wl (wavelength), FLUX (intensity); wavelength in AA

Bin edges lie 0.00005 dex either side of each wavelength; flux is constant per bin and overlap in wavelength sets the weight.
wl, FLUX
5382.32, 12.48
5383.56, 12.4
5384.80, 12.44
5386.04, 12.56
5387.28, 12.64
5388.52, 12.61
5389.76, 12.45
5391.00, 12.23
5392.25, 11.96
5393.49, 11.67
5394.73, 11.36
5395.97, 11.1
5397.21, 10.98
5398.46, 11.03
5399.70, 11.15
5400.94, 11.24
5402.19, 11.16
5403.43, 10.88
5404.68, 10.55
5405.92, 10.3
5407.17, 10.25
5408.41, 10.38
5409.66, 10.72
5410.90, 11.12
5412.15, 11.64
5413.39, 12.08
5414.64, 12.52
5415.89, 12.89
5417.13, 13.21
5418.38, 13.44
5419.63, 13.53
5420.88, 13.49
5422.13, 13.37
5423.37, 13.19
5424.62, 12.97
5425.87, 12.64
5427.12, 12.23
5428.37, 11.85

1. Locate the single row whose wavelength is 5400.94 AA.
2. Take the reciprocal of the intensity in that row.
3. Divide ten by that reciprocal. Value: 112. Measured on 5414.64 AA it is 125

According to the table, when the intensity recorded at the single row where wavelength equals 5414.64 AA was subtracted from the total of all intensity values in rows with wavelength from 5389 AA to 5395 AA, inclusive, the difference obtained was 47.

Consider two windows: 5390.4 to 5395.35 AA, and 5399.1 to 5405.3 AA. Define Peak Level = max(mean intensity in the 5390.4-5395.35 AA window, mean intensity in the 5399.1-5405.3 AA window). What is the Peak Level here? 11.8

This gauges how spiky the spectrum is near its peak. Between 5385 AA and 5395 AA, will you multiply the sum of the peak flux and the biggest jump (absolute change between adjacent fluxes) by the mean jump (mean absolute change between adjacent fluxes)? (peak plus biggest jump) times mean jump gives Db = 2.5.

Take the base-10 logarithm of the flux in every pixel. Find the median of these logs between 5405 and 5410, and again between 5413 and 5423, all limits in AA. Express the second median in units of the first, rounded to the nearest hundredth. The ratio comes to 1.11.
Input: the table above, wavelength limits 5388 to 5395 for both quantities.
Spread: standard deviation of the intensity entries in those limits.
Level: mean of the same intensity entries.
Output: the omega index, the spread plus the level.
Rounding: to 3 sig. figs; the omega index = 12.5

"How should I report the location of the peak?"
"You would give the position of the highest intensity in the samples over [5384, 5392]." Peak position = 5387.28 AA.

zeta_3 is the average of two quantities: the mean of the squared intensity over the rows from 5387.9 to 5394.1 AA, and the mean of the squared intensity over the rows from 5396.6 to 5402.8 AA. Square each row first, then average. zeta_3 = 136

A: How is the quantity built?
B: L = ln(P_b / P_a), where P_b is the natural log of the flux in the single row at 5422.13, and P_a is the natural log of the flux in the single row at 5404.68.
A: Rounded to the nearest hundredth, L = 0.10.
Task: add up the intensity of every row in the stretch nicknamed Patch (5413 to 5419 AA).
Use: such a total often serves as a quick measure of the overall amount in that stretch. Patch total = 64.1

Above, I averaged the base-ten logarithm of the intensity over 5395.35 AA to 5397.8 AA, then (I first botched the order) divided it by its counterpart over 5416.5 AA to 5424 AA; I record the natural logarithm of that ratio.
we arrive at -0.08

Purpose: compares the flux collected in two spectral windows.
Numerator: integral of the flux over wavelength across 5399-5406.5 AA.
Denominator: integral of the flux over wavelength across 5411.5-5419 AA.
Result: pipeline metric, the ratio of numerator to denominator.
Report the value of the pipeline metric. 0.86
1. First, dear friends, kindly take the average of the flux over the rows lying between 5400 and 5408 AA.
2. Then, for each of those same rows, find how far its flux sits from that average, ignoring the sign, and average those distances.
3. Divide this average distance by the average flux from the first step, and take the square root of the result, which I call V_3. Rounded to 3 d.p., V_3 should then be 0.184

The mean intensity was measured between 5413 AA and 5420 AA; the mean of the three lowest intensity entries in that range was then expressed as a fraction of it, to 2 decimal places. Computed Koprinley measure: 0.97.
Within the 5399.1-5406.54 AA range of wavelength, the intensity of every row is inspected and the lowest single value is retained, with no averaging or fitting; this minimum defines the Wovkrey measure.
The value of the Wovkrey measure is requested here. 10.3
